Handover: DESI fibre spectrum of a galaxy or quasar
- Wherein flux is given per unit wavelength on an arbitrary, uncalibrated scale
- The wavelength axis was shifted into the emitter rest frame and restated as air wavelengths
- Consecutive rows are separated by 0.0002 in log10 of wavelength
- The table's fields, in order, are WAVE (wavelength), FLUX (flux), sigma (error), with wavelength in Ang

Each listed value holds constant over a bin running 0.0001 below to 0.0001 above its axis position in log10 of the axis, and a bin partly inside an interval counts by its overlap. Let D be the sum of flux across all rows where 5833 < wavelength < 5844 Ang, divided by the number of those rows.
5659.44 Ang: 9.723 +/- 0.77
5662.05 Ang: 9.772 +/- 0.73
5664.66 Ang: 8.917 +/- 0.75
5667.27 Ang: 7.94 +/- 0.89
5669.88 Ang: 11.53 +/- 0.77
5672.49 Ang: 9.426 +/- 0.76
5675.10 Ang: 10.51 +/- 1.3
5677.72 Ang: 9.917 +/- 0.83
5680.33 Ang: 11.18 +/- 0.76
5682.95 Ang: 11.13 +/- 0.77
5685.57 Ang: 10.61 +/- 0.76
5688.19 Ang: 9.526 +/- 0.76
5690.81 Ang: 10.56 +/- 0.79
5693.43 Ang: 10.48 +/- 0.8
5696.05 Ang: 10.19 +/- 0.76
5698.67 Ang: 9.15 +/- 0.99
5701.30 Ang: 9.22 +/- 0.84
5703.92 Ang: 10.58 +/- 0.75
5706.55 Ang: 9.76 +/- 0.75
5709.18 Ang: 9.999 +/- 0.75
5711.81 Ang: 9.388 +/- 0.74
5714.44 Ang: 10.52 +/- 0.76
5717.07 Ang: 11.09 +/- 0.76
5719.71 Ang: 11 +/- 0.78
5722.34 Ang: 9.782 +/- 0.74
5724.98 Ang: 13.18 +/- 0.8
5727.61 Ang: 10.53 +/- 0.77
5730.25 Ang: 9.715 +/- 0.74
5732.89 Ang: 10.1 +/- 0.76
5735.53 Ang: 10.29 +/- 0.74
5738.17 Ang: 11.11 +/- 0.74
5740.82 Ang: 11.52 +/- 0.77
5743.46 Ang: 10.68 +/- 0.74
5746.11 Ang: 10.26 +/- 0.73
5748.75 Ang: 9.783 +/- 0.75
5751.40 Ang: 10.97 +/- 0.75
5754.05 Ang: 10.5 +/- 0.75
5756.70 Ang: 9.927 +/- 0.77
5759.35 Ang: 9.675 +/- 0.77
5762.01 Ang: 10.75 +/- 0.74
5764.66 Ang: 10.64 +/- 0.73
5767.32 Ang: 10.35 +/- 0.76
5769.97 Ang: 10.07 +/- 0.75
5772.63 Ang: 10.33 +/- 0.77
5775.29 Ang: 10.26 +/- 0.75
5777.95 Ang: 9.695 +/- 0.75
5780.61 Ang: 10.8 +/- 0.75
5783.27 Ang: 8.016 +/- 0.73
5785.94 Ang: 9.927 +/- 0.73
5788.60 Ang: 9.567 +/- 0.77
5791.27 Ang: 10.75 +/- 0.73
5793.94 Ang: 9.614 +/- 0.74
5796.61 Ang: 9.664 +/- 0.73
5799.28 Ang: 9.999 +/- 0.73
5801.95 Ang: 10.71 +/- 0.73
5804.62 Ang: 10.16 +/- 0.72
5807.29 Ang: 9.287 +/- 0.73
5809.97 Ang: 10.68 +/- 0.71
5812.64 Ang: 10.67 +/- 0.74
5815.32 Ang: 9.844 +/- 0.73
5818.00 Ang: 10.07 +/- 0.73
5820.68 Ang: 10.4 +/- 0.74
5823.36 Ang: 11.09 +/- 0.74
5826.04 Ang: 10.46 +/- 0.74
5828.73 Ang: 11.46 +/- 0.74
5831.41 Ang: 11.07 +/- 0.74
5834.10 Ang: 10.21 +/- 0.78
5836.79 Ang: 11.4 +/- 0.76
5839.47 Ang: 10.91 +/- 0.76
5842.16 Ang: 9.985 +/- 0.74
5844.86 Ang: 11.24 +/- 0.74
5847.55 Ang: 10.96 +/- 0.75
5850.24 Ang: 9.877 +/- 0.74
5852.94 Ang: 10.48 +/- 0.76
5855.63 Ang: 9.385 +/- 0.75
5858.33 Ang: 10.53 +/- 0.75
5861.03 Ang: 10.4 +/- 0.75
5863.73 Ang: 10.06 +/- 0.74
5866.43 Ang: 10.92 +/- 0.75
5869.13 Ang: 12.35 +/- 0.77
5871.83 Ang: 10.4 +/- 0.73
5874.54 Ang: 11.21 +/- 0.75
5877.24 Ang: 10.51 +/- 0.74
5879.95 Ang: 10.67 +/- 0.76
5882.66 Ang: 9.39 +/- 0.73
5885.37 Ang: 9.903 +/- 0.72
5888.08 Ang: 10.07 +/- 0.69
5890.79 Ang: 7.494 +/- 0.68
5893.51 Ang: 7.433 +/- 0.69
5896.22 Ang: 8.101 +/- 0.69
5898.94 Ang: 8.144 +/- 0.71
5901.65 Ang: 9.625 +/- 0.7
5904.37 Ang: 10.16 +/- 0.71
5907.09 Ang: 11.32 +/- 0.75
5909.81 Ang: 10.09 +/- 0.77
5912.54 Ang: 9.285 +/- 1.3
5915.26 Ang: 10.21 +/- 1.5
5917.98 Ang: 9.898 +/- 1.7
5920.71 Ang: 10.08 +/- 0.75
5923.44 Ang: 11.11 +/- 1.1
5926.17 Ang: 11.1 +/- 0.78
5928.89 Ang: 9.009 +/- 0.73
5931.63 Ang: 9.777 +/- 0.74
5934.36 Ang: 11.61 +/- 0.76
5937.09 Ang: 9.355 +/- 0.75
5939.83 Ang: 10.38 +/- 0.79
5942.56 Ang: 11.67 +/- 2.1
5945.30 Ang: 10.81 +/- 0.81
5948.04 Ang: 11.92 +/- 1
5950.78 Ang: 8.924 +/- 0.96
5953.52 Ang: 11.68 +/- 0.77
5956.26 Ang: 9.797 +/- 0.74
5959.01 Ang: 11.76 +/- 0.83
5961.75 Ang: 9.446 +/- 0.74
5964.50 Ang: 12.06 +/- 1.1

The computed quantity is 10.6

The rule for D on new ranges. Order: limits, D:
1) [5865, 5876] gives 11.2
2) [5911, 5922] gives 9.9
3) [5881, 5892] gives 9.2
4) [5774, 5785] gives 9.7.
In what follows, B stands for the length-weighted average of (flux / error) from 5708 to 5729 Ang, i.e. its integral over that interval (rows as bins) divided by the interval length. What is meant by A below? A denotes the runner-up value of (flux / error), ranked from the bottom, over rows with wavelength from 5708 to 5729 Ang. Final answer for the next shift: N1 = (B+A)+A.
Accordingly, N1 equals 40.4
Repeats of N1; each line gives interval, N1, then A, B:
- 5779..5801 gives 38.1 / 12.4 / 13.3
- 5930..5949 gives 36.0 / 11.9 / 12.1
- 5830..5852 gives 40.9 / 13.3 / 14.3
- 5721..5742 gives 40.6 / 13.2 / 14.2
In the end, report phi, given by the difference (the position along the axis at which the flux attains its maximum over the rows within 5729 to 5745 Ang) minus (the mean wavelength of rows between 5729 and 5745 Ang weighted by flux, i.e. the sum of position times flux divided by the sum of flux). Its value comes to 3.8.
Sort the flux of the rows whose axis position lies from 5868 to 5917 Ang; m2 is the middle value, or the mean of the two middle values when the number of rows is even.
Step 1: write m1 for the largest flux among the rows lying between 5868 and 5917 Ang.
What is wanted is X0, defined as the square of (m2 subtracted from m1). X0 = 5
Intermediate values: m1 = 12.35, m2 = 10.1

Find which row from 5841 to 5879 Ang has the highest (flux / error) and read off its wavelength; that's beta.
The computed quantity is 5869.13 Ang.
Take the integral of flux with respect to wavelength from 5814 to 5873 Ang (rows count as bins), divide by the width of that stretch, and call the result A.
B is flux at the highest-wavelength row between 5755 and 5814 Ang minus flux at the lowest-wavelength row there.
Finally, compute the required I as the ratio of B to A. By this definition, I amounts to 0.070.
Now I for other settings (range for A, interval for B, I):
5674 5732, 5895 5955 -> 0.345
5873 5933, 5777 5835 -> 0.053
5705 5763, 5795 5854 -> 0.078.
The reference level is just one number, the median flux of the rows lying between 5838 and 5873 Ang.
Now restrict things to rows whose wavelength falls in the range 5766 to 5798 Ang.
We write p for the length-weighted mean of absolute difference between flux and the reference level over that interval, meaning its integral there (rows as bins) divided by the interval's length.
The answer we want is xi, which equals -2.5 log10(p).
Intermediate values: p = 0.7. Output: 0.45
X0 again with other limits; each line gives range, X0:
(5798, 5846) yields 1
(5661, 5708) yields 2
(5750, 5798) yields 1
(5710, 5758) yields 7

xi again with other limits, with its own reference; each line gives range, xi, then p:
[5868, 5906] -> -0.20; 1.2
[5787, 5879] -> 0.72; 0.5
